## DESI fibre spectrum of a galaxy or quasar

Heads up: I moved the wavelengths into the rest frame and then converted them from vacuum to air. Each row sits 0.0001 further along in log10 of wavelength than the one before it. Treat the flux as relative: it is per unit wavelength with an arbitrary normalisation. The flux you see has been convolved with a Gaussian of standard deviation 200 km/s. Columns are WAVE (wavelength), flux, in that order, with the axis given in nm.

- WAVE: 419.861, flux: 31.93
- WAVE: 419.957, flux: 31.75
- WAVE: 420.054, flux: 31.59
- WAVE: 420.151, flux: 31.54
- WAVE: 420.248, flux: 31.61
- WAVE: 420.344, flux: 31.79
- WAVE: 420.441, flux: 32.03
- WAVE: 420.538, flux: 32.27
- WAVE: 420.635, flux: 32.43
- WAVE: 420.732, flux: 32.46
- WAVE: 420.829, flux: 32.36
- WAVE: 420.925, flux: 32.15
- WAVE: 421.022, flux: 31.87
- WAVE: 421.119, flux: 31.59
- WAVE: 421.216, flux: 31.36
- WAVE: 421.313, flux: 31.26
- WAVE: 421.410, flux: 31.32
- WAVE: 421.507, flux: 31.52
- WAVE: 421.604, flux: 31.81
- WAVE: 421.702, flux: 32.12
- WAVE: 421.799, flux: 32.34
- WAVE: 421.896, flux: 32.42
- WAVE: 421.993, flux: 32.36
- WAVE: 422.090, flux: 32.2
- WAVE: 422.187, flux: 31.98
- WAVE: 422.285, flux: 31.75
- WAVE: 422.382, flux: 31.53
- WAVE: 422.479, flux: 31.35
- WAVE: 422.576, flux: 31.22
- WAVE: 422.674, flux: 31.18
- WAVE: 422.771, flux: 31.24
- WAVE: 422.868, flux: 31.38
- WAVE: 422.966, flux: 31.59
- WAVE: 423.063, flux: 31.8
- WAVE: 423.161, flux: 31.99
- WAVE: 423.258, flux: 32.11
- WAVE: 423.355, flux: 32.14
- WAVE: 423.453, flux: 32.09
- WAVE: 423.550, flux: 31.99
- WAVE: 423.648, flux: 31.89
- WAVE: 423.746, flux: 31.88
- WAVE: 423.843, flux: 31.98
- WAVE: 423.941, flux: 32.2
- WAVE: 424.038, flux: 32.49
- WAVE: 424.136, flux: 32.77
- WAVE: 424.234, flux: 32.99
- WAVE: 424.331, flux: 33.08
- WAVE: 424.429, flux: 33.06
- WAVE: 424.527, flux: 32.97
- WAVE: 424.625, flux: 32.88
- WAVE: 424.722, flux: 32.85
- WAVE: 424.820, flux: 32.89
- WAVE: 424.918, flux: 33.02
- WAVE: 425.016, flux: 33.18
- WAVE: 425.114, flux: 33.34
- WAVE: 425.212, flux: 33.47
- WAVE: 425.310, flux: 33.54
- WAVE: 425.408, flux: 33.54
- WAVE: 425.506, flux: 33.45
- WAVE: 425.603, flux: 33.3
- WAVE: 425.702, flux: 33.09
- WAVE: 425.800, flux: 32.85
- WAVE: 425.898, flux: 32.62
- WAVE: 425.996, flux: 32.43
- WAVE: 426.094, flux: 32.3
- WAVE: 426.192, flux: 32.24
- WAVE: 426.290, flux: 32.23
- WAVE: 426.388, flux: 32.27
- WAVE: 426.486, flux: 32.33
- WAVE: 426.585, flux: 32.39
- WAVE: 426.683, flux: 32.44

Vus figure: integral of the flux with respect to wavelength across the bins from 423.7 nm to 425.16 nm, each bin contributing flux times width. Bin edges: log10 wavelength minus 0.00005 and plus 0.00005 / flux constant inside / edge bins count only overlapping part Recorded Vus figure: 48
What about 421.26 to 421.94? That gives 22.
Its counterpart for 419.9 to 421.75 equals 59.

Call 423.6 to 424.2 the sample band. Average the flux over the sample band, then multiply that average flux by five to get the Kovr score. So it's 161.0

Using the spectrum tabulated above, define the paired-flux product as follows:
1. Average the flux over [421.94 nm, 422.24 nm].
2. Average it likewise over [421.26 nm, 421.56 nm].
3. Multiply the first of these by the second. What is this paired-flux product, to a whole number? 1009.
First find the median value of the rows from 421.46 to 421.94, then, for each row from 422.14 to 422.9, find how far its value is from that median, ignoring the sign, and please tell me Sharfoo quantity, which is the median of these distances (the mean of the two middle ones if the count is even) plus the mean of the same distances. 1.42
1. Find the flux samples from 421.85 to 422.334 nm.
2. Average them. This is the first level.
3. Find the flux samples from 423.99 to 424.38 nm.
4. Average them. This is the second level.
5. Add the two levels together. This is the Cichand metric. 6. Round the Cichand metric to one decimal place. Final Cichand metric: 65.0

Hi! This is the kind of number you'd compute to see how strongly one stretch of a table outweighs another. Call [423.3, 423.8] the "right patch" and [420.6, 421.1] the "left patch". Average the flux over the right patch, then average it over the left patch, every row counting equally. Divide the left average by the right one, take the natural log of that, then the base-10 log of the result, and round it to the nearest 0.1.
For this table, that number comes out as -2.1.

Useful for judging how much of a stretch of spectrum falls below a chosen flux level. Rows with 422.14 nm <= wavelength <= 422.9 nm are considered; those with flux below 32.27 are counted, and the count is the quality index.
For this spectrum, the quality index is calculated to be 8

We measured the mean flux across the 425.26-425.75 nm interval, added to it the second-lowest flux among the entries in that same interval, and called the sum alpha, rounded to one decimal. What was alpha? 66.7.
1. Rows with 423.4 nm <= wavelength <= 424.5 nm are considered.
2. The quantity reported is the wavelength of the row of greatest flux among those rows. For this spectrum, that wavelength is 424.331 nm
